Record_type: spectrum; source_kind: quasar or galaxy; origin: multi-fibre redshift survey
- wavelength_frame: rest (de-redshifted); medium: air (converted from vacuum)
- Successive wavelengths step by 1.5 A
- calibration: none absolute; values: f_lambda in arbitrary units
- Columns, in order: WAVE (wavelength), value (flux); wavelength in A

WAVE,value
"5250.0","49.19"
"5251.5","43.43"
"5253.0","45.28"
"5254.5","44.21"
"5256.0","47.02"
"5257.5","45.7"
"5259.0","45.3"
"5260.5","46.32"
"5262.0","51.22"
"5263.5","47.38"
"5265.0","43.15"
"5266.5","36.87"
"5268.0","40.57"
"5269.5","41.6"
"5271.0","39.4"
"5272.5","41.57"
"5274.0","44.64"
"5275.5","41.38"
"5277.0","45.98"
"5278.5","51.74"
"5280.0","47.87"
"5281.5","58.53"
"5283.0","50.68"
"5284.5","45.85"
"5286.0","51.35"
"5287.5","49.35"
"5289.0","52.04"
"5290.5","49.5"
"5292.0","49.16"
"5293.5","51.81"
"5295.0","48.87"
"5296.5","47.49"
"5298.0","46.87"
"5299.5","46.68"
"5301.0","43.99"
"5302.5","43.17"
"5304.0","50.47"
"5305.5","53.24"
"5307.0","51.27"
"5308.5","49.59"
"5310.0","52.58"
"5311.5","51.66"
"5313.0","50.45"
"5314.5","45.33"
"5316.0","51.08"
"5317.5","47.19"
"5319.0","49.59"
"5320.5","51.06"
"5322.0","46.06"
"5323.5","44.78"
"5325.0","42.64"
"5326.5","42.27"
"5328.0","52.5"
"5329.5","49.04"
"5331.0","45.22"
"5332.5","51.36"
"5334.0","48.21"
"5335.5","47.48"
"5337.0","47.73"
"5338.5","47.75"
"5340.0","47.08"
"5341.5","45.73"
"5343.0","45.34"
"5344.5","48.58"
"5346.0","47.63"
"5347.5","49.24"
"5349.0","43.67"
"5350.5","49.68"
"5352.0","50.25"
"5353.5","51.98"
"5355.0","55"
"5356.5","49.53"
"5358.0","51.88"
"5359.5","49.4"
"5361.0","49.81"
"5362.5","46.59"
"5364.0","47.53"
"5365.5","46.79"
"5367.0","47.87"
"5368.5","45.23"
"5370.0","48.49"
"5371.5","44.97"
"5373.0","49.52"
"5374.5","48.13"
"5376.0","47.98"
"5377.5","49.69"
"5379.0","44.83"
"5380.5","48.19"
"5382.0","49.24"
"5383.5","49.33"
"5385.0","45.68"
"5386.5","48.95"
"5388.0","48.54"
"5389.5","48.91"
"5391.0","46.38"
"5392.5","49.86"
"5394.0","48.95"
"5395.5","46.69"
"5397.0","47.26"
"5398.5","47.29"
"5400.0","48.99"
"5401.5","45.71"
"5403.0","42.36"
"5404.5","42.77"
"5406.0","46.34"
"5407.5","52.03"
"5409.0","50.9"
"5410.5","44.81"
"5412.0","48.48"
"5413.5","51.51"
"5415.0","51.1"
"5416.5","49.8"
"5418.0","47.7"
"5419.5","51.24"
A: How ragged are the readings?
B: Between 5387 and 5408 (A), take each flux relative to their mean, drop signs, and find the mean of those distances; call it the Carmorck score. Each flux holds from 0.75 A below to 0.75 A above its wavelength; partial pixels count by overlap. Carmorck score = 1.9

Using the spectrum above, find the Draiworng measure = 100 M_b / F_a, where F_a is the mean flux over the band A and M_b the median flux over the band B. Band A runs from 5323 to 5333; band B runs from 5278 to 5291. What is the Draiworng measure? 108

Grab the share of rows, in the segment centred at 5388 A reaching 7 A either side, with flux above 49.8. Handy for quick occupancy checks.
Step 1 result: 0.1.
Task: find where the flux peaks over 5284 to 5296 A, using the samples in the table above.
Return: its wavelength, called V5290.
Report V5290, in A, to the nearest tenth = 5289.0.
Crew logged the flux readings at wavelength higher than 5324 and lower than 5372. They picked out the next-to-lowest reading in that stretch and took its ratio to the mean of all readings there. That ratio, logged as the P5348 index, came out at 0.89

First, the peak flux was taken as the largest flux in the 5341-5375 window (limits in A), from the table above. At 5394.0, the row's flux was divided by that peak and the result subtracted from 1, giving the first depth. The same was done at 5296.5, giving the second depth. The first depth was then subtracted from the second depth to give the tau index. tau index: 0.027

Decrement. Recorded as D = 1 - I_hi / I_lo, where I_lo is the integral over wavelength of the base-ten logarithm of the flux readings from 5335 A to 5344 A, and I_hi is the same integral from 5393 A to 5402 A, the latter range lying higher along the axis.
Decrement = 0.00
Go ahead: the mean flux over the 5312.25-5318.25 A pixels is 48.5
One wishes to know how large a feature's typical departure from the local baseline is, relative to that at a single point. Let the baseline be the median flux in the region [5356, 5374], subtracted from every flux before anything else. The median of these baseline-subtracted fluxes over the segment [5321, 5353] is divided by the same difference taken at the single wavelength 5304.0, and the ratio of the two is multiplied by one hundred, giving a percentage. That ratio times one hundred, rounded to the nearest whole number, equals -24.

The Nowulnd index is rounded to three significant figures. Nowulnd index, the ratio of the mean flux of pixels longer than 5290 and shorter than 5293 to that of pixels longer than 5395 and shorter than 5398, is 1.05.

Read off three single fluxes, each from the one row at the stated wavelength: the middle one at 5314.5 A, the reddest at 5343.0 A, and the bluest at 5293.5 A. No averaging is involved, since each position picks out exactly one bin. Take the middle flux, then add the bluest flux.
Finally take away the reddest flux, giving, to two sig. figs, 52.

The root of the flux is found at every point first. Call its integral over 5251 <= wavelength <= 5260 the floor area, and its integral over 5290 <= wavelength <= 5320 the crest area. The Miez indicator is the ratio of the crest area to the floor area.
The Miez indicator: 3.5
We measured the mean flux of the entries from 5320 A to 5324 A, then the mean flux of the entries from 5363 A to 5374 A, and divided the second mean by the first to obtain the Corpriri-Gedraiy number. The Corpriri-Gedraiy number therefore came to 1.00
